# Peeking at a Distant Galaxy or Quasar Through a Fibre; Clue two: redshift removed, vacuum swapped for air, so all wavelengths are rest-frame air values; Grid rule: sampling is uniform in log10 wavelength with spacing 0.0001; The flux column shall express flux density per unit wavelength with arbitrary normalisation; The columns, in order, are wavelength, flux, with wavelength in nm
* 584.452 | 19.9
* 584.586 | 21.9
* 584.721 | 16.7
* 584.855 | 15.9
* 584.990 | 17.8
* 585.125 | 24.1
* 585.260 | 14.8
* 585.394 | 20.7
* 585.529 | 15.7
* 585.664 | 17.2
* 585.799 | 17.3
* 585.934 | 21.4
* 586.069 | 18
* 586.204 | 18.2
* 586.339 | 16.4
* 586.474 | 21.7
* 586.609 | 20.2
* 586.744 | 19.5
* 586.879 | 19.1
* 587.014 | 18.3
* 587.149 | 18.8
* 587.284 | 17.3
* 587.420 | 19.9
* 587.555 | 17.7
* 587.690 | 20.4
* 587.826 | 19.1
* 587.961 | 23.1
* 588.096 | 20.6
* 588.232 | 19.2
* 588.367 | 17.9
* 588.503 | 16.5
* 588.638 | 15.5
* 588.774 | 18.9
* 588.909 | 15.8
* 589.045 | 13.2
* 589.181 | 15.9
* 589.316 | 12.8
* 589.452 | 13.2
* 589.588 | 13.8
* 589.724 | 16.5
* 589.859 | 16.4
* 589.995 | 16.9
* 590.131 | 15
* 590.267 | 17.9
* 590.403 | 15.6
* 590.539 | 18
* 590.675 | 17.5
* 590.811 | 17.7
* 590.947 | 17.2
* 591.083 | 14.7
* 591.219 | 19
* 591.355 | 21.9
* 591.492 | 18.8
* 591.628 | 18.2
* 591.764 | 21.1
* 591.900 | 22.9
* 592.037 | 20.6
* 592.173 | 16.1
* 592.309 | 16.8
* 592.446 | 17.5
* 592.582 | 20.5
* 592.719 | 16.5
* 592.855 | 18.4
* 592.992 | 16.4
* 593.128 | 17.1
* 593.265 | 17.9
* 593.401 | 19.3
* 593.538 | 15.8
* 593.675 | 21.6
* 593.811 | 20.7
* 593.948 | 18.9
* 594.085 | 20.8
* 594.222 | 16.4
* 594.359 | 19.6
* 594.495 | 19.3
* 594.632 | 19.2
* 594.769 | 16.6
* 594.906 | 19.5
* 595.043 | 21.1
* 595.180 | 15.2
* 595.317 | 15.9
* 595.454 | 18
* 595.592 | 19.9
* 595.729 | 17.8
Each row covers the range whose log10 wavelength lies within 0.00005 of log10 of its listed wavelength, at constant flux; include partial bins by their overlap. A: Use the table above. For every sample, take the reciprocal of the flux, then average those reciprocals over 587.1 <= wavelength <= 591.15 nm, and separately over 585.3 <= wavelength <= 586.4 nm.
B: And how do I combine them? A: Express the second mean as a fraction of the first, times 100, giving 94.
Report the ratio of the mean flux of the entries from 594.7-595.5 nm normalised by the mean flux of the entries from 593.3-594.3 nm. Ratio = 0.93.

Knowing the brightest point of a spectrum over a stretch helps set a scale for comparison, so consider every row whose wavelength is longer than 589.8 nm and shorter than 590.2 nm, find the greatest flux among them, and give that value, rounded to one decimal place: 16.9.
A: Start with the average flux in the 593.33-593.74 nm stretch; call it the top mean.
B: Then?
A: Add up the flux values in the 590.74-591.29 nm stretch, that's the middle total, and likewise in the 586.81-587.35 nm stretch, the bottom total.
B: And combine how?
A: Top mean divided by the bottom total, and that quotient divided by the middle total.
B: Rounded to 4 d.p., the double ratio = 0.0037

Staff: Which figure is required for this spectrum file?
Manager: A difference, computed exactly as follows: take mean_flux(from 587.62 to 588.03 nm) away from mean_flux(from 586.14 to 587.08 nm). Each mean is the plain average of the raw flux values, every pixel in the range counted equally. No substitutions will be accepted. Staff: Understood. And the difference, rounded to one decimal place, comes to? -1.8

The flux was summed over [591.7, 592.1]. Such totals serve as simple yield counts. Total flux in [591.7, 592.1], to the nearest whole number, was 65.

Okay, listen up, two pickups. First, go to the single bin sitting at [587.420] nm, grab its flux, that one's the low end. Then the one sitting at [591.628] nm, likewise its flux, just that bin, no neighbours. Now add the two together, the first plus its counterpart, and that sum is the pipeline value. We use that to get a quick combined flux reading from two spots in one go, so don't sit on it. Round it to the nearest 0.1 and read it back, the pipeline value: 38.1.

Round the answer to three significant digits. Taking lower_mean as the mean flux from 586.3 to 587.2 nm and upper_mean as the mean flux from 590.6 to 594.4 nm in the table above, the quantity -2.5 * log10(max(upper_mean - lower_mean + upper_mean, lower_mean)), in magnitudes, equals -3.21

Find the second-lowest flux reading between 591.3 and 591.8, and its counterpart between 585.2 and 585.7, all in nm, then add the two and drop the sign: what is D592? 34.5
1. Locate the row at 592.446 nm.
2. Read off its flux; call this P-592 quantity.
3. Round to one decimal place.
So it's 17.5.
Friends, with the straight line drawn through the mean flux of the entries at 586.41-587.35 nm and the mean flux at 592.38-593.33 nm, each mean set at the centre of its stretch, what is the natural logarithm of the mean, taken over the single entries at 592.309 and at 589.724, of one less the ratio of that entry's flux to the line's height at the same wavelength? -2.5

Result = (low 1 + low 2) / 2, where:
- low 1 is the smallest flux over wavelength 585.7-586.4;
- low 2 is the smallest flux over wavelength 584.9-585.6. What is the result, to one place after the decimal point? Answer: 15.6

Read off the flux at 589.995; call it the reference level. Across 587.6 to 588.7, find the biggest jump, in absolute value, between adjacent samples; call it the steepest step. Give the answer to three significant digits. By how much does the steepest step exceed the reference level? -12.9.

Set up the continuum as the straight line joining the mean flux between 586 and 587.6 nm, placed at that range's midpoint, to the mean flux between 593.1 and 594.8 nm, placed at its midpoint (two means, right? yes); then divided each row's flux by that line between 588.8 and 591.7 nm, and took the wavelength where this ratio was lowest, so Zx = 589.316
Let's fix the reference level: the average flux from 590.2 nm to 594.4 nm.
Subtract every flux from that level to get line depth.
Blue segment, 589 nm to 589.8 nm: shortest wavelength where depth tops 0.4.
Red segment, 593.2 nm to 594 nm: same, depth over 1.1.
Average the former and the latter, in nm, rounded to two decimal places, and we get 591.29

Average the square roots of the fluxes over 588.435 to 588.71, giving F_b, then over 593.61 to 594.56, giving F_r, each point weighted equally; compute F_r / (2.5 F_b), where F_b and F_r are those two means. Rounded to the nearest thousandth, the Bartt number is 0.443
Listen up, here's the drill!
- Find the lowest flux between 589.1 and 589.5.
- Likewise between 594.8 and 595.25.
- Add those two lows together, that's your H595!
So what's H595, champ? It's 28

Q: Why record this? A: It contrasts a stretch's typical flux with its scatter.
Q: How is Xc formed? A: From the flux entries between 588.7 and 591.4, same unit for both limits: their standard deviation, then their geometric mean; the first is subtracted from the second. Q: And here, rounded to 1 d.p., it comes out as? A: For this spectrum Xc 14.0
